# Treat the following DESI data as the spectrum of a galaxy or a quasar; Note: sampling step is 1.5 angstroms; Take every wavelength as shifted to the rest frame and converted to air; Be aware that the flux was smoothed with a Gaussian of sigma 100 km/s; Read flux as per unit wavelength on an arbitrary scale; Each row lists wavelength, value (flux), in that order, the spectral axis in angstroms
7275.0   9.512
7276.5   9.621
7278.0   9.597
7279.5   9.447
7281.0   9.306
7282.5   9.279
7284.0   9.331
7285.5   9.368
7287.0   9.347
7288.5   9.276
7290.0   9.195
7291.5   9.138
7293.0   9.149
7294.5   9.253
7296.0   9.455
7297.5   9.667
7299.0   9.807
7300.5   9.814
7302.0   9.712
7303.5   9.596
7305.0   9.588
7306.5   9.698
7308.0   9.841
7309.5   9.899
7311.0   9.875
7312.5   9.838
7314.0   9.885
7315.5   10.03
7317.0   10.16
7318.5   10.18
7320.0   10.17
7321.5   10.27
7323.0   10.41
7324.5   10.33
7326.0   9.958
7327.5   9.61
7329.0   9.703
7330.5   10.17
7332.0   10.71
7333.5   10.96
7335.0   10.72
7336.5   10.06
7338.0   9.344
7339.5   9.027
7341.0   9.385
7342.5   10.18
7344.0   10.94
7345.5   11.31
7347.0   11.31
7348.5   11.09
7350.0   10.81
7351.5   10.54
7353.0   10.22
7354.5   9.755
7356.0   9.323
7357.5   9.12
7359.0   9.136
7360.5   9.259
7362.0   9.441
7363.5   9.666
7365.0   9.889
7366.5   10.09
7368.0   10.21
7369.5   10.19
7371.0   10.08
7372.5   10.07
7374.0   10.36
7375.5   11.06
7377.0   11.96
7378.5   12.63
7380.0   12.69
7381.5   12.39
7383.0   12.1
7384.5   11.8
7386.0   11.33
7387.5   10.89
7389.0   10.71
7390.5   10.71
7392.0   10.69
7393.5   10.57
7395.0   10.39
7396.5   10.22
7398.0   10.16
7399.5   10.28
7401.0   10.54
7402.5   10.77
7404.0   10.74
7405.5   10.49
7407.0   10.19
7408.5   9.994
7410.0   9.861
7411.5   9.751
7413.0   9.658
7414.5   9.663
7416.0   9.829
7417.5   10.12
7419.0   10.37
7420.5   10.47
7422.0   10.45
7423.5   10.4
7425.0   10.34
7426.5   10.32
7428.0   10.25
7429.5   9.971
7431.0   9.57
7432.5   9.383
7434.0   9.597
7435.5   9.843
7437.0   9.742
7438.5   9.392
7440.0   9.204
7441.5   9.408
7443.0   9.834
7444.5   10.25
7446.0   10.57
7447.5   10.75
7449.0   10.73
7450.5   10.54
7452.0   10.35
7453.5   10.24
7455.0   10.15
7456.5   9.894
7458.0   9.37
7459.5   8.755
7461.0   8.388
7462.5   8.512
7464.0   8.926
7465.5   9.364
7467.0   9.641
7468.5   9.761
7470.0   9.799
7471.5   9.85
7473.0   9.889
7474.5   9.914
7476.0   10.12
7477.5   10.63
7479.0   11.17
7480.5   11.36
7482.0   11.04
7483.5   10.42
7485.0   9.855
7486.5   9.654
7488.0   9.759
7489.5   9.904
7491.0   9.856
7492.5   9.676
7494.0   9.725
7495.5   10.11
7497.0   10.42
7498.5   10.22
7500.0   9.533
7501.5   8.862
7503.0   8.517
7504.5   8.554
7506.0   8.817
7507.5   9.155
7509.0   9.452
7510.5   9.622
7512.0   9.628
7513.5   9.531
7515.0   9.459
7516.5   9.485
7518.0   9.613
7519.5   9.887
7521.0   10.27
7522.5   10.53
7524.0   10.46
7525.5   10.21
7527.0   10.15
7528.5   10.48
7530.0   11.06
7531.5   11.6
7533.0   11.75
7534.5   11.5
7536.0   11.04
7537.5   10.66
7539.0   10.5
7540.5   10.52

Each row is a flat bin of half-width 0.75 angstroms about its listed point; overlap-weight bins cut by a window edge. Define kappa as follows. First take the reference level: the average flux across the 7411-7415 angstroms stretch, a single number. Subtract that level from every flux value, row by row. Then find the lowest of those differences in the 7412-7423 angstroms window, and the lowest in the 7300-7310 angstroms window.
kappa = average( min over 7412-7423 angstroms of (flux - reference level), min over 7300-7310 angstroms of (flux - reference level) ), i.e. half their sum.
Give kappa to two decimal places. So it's -0.07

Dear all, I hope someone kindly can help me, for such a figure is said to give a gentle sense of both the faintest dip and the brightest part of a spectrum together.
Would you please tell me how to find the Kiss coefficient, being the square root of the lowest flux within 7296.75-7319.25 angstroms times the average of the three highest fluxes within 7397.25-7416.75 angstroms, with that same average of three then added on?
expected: 20.8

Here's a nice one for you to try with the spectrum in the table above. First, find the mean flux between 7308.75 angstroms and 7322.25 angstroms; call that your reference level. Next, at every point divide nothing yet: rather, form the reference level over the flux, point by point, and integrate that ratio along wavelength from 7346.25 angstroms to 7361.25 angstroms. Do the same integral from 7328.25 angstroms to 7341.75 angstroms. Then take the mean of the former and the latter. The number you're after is 14.3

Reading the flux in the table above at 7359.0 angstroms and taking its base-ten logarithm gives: 0.961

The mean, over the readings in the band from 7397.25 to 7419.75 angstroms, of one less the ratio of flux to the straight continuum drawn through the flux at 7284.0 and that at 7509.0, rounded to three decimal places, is -0.081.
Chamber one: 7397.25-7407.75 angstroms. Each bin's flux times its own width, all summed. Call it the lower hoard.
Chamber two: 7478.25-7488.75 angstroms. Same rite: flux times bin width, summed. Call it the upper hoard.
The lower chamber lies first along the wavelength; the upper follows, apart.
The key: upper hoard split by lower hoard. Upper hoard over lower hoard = 1.001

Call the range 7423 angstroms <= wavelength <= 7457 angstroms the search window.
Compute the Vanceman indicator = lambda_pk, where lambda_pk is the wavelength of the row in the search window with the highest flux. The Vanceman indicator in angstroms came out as 7447.5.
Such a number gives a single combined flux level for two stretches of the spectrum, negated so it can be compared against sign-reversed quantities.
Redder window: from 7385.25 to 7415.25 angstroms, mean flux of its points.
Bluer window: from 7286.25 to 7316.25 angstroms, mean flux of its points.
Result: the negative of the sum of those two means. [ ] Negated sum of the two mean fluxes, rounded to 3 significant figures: -20.0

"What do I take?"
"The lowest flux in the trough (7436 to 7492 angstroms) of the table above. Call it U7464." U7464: 8.388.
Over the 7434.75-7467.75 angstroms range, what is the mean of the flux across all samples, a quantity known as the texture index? 9.7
